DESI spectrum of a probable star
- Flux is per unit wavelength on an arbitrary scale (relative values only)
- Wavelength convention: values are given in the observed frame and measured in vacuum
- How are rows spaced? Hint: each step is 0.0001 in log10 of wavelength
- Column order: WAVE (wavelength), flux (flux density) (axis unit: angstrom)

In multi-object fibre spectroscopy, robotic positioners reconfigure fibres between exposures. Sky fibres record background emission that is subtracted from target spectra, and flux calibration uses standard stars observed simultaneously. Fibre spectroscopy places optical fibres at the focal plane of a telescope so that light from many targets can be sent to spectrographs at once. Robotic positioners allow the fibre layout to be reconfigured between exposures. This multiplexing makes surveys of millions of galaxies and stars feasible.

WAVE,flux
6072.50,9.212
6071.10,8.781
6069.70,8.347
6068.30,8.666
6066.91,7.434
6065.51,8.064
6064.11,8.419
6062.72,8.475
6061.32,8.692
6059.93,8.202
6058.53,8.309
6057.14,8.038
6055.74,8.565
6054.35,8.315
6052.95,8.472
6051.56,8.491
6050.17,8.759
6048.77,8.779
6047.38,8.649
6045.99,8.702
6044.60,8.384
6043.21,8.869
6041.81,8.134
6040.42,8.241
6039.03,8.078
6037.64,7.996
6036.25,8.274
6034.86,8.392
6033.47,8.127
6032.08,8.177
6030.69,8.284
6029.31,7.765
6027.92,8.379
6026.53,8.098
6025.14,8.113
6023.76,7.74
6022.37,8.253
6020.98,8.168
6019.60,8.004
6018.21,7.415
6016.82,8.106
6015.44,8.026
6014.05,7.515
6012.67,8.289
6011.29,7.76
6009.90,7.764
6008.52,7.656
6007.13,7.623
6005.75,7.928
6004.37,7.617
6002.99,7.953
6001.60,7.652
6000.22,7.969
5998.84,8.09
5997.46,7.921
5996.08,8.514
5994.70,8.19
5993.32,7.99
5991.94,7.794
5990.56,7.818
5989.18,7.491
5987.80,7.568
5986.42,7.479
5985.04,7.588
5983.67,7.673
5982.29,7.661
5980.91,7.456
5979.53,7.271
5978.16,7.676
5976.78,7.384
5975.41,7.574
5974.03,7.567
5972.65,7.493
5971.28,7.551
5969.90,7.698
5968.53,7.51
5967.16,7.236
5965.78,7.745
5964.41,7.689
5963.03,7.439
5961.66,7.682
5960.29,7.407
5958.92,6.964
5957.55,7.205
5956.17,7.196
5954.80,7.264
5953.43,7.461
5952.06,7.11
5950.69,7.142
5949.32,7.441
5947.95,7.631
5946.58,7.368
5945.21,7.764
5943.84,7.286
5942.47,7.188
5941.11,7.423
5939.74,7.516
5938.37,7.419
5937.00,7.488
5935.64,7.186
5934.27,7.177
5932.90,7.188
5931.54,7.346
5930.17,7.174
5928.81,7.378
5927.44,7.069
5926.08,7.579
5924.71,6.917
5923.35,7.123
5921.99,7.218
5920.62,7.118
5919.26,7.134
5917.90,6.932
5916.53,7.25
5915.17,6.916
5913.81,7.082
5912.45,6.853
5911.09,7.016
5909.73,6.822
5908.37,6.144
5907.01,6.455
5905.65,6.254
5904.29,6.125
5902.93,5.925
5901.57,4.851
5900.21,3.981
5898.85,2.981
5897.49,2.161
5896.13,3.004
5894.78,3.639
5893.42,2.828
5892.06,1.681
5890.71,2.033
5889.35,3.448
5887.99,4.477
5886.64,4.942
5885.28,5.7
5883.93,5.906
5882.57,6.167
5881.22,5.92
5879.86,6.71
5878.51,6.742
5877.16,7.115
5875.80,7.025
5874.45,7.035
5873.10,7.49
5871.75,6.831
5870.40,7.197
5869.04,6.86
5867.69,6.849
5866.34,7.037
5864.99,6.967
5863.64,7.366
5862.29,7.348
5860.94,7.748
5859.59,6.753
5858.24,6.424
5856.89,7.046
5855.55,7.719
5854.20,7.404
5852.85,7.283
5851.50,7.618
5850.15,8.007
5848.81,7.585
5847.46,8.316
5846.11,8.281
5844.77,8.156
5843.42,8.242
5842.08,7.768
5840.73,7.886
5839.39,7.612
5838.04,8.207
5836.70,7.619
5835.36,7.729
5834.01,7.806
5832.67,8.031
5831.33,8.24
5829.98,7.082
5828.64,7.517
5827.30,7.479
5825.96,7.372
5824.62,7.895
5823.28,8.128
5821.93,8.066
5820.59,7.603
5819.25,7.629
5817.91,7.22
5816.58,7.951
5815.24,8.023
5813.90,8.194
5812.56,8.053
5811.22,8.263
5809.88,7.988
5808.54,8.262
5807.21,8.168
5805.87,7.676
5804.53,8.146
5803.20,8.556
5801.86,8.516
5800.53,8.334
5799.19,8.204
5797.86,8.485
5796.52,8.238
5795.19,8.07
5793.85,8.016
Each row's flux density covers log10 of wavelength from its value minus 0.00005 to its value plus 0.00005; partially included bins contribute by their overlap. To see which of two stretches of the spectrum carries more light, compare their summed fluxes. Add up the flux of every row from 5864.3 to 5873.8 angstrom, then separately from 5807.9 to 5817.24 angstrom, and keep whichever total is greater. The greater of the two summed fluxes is 56.7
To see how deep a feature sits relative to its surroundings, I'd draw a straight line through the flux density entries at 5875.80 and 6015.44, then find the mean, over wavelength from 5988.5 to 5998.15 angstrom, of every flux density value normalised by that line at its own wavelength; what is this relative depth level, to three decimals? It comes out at 1.012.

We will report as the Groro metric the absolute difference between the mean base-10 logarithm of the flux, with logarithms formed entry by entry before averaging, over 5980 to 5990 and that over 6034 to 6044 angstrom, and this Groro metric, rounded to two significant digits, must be 0.040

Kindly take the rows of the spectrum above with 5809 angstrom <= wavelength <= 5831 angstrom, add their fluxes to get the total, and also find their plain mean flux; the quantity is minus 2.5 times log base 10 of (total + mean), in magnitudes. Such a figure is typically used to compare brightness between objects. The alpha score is -5.30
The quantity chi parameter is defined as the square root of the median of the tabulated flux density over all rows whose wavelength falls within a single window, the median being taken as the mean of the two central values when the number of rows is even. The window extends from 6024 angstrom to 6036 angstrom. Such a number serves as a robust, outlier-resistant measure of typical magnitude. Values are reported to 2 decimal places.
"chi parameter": 2.86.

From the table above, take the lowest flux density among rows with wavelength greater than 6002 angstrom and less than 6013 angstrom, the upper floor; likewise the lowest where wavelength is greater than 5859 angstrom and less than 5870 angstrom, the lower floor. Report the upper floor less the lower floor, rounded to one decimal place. 0.9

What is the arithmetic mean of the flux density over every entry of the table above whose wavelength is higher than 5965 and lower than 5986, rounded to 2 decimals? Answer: 7.54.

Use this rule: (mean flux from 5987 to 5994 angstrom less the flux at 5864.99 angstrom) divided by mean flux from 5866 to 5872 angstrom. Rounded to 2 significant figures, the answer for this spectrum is 0.11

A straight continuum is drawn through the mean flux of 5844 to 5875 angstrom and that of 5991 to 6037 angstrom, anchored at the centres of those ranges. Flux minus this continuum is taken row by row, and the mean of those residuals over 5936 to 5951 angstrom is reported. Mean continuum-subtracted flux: -0.28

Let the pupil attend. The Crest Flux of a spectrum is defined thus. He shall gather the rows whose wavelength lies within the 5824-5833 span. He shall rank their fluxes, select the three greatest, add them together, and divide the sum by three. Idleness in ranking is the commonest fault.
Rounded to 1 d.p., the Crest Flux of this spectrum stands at 8.1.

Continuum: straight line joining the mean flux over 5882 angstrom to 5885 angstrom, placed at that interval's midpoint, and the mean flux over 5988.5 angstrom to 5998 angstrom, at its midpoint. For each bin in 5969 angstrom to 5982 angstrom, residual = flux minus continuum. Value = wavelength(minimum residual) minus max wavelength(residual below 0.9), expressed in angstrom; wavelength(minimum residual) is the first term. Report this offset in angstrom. -1.4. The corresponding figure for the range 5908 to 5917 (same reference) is -8.2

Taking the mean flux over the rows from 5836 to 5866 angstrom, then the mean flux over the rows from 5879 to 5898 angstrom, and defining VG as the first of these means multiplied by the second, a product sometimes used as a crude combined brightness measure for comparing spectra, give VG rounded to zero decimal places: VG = 32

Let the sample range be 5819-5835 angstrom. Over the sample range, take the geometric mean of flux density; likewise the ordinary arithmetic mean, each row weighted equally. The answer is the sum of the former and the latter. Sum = 15.5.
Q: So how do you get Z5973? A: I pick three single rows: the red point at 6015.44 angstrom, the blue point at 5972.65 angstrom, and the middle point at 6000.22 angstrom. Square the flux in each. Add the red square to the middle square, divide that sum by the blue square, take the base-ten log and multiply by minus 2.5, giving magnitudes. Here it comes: -0.89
